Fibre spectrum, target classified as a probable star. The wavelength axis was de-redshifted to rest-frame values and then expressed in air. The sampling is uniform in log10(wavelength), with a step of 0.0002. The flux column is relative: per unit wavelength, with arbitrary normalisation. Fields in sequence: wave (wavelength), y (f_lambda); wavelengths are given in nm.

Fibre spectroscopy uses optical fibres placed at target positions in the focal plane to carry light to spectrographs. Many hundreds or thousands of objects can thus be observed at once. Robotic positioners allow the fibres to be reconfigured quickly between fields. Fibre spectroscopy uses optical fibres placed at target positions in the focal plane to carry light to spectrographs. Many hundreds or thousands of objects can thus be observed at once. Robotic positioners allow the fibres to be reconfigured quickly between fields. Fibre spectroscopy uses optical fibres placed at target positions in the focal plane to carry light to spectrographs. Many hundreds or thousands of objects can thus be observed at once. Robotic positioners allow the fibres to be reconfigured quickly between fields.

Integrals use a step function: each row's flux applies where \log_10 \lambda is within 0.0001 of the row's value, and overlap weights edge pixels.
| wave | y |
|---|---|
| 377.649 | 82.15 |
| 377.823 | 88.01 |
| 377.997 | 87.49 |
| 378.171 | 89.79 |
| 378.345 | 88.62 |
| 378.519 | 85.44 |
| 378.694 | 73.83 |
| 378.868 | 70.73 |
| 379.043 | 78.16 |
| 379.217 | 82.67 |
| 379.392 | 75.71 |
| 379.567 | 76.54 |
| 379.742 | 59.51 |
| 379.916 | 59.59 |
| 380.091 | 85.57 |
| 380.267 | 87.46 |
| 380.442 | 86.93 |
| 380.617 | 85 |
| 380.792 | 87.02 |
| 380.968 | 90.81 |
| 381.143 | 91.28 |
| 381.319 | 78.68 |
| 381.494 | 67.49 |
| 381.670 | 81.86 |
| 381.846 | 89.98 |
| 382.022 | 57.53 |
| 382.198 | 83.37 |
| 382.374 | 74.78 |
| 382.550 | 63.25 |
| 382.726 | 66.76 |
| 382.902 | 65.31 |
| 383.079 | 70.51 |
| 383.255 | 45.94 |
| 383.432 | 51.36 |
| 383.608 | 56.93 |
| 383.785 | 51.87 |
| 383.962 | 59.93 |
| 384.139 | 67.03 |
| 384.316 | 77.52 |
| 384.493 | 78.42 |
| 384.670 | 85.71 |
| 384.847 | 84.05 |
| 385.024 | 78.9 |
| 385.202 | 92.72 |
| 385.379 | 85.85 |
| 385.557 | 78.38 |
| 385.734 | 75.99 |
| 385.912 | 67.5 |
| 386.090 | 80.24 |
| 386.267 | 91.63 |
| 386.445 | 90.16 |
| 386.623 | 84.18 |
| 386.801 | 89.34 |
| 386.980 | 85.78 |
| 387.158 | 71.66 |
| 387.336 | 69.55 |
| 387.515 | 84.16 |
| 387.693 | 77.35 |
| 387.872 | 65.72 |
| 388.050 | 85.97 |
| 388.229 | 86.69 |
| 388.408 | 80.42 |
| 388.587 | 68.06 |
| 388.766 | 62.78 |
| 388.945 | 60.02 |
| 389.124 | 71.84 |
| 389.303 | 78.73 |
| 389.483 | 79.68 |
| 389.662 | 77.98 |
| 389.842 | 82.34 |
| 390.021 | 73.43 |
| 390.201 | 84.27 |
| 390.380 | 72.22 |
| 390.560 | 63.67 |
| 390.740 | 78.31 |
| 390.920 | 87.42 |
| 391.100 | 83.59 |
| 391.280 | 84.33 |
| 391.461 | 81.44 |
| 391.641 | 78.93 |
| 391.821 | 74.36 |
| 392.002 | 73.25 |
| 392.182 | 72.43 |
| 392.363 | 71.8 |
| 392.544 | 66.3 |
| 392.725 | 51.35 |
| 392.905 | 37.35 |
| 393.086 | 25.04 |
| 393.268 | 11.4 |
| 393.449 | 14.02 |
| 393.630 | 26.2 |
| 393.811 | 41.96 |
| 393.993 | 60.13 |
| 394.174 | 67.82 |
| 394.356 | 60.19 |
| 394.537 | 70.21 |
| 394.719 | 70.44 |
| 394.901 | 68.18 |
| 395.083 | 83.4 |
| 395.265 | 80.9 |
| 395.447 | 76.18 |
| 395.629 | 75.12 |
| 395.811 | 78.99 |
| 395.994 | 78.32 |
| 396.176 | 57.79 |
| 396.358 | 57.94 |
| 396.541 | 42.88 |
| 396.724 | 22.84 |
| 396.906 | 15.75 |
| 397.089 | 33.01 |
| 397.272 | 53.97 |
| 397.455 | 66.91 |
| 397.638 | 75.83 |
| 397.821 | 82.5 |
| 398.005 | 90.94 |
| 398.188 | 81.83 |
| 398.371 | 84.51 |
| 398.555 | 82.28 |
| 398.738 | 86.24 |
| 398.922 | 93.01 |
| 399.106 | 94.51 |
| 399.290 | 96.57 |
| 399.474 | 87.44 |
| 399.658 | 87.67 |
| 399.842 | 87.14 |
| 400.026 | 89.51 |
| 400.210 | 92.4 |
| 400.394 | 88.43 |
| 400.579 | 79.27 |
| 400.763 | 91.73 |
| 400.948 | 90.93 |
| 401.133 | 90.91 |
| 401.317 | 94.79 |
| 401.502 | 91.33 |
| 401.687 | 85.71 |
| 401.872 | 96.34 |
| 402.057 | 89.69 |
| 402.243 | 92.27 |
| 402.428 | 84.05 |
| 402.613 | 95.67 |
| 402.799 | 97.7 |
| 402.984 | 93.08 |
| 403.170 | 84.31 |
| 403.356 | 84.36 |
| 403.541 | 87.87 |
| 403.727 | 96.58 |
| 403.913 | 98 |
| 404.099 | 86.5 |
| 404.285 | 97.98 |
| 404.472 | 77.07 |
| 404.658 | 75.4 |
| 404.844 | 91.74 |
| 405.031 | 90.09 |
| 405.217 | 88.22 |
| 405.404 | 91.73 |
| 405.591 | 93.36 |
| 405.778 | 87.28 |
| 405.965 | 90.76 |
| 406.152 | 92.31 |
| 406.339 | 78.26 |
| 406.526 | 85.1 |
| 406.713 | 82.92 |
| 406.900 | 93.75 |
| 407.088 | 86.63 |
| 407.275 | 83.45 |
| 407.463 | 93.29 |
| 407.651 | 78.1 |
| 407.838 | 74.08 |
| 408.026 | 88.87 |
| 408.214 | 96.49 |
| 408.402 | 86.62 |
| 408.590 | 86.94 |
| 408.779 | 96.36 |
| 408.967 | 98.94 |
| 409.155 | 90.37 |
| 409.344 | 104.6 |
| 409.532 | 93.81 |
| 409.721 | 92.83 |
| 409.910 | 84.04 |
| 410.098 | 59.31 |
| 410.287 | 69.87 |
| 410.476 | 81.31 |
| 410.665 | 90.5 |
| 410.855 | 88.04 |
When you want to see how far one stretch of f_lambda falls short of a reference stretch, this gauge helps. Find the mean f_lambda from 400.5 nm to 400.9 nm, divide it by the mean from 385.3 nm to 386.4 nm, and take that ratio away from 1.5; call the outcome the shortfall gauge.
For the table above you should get 0.4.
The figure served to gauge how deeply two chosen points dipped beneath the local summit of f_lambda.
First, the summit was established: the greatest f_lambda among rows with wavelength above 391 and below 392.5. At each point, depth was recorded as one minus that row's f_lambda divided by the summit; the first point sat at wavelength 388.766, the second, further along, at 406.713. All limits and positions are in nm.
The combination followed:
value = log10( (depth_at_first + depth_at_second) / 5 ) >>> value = -1.26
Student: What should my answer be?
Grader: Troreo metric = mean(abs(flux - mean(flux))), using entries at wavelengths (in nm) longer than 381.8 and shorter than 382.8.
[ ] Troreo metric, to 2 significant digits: 10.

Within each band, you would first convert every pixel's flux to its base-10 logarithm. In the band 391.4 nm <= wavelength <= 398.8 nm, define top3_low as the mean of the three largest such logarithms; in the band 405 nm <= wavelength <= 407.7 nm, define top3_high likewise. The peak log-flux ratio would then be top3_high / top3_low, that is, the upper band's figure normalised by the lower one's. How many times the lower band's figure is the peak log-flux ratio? 1.02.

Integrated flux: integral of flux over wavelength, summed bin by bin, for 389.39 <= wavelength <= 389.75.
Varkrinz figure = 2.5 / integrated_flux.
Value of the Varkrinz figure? 0.088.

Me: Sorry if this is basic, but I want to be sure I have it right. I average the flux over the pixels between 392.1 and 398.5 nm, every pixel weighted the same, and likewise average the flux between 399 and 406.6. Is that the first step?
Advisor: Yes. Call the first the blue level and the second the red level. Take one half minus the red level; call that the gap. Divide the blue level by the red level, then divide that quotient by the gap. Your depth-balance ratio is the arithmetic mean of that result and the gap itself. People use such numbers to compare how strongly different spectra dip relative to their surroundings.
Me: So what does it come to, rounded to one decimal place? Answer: -44.6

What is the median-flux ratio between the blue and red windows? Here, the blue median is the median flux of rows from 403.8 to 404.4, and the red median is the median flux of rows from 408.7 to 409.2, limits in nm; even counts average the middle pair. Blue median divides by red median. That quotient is 1.0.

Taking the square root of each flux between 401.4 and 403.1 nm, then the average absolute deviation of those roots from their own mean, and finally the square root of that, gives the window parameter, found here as 0.44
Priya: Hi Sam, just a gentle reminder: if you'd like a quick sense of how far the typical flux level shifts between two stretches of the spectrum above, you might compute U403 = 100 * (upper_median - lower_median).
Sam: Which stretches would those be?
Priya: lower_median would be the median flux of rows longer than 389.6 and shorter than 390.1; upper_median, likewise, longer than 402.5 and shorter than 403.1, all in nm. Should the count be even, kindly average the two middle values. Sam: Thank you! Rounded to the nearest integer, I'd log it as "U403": 1769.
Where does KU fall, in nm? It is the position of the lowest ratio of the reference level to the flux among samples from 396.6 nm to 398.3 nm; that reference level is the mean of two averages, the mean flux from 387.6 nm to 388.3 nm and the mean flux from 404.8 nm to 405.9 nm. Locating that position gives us 398.005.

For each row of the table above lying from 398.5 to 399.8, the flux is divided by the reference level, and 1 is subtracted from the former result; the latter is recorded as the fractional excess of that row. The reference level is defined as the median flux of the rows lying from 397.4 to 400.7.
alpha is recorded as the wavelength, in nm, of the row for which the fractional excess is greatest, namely 399.290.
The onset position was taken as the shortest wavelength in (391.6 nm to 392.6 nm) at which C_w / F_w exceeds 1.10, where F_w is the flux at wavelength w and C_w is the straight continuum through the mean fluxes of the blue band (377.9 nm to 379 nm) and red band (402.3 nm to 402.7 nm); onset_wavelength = 391.821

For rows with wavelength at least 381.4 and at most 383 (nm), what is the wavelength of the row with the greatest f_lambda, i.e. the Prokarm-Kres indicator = 381.846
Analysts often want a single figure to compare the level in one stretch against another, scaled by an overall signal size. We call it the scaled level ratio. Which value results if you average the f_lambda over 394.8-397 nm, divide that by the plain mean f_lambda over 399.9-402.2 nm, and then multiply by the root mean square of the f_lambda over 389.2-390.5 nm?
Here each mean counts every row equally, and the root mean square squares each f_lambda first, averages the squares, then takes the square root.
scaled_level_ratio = 54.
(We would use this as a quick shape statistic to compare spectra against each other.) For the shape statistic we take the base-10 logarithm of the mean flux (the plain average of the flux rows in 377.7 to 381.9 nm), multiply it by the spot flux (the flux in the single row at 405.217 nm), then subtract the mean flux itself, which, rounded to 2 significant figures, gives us 87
